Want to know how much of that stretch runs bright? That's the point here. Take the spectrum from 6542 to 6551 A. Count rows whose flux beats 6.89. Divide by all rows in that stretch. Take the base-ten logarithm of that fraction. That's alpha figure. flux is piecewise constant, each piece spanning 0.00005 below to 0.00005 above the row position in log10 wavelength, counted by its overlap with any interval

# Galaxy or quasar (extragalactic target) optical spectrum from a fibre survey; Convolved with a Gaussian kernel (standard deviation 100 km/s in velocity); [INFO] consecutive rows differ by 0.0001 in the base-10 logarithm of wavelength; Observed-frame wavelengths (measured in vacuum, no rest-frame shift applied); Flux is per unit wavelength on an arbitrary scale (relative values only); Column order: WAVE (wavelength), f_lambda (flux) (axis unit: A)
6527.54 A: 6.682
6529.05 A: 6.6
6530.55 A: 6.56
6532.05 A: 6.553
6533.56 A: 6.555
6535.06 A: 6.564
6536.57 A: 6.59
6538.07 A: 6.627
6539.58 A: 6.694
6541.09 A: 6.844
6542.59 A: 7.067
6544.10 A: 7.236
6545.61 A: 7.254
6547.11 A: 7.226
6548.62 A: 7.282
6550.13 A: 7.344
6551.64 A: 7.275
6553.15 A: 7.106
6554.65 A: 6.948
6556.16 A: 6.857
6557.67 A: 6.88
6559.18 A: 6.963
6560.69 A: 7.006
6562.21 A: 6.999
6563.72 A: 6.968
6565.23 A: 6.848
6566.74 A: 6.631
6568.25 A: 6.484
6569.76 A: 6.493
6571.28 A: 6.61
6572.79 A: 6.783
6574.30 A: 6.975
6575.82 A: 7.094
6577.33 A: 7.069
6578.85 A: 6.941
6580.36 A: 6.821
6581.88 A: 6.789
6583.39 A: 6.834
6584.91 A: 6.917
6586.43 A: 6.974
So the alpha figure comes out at 0.00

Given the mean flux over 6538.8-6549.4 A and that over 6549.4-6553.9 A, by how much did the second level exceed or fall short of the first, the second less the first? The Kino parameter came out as 0.16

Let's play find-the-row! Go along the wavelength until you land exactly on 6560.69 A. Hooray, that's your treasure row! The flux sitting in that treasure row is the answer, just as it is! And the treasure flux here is 7.006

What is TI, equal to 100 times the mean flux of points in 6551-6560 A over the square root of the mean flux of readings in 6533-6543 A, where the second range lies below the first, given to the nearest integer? 271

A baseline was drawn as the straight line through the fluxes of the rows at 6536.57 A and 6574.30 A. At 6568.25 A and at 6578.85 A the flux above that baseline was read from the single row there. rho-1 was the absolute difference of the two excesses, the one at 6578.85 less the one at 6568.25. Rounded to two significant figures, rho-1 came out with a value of 0.35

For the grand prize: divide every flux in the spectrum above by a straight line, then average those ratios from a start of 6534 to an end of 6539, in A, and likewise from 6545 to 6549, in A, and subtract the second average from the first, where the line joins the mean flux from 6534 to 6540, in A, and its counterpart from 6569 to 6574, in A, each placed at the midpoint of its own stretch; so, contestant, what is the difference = -0.10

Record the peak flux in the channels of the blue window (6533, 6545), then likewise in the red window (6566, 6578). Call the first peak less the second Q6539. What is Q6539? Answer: 0.1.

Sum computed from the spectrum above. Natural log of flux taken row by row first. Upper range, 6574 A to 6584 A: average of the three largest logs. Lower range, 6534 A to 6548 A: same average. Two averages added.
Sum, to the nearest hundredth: 3.93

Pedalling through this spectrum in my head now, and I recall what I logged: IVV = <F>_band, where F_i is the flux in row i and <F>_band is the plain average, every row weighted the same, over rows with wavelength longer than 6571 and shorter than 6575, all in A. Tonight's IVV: 6.8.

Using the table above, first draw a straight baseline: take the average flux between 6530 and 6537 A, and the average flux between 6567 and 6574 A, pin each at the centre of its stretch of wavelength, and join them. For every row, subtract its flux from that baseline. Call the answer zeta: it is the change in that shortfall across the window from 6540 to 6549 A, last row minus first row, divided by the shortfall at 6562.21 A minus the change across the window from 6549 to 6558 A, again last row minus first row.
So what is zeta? 0.5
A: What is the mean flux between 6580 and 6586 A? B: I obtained 6.84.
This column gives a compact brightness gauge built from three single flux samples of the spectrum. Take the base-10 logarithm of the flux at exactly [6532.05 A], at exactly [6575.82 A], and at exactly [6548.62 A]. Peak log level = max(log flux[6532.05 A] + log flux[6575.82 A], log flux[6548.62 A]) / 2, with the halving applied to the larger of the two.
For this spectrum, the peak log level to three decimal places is 0.834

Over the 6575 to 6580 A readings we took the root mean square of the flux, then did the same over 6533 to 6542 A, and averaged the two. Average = 6.84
